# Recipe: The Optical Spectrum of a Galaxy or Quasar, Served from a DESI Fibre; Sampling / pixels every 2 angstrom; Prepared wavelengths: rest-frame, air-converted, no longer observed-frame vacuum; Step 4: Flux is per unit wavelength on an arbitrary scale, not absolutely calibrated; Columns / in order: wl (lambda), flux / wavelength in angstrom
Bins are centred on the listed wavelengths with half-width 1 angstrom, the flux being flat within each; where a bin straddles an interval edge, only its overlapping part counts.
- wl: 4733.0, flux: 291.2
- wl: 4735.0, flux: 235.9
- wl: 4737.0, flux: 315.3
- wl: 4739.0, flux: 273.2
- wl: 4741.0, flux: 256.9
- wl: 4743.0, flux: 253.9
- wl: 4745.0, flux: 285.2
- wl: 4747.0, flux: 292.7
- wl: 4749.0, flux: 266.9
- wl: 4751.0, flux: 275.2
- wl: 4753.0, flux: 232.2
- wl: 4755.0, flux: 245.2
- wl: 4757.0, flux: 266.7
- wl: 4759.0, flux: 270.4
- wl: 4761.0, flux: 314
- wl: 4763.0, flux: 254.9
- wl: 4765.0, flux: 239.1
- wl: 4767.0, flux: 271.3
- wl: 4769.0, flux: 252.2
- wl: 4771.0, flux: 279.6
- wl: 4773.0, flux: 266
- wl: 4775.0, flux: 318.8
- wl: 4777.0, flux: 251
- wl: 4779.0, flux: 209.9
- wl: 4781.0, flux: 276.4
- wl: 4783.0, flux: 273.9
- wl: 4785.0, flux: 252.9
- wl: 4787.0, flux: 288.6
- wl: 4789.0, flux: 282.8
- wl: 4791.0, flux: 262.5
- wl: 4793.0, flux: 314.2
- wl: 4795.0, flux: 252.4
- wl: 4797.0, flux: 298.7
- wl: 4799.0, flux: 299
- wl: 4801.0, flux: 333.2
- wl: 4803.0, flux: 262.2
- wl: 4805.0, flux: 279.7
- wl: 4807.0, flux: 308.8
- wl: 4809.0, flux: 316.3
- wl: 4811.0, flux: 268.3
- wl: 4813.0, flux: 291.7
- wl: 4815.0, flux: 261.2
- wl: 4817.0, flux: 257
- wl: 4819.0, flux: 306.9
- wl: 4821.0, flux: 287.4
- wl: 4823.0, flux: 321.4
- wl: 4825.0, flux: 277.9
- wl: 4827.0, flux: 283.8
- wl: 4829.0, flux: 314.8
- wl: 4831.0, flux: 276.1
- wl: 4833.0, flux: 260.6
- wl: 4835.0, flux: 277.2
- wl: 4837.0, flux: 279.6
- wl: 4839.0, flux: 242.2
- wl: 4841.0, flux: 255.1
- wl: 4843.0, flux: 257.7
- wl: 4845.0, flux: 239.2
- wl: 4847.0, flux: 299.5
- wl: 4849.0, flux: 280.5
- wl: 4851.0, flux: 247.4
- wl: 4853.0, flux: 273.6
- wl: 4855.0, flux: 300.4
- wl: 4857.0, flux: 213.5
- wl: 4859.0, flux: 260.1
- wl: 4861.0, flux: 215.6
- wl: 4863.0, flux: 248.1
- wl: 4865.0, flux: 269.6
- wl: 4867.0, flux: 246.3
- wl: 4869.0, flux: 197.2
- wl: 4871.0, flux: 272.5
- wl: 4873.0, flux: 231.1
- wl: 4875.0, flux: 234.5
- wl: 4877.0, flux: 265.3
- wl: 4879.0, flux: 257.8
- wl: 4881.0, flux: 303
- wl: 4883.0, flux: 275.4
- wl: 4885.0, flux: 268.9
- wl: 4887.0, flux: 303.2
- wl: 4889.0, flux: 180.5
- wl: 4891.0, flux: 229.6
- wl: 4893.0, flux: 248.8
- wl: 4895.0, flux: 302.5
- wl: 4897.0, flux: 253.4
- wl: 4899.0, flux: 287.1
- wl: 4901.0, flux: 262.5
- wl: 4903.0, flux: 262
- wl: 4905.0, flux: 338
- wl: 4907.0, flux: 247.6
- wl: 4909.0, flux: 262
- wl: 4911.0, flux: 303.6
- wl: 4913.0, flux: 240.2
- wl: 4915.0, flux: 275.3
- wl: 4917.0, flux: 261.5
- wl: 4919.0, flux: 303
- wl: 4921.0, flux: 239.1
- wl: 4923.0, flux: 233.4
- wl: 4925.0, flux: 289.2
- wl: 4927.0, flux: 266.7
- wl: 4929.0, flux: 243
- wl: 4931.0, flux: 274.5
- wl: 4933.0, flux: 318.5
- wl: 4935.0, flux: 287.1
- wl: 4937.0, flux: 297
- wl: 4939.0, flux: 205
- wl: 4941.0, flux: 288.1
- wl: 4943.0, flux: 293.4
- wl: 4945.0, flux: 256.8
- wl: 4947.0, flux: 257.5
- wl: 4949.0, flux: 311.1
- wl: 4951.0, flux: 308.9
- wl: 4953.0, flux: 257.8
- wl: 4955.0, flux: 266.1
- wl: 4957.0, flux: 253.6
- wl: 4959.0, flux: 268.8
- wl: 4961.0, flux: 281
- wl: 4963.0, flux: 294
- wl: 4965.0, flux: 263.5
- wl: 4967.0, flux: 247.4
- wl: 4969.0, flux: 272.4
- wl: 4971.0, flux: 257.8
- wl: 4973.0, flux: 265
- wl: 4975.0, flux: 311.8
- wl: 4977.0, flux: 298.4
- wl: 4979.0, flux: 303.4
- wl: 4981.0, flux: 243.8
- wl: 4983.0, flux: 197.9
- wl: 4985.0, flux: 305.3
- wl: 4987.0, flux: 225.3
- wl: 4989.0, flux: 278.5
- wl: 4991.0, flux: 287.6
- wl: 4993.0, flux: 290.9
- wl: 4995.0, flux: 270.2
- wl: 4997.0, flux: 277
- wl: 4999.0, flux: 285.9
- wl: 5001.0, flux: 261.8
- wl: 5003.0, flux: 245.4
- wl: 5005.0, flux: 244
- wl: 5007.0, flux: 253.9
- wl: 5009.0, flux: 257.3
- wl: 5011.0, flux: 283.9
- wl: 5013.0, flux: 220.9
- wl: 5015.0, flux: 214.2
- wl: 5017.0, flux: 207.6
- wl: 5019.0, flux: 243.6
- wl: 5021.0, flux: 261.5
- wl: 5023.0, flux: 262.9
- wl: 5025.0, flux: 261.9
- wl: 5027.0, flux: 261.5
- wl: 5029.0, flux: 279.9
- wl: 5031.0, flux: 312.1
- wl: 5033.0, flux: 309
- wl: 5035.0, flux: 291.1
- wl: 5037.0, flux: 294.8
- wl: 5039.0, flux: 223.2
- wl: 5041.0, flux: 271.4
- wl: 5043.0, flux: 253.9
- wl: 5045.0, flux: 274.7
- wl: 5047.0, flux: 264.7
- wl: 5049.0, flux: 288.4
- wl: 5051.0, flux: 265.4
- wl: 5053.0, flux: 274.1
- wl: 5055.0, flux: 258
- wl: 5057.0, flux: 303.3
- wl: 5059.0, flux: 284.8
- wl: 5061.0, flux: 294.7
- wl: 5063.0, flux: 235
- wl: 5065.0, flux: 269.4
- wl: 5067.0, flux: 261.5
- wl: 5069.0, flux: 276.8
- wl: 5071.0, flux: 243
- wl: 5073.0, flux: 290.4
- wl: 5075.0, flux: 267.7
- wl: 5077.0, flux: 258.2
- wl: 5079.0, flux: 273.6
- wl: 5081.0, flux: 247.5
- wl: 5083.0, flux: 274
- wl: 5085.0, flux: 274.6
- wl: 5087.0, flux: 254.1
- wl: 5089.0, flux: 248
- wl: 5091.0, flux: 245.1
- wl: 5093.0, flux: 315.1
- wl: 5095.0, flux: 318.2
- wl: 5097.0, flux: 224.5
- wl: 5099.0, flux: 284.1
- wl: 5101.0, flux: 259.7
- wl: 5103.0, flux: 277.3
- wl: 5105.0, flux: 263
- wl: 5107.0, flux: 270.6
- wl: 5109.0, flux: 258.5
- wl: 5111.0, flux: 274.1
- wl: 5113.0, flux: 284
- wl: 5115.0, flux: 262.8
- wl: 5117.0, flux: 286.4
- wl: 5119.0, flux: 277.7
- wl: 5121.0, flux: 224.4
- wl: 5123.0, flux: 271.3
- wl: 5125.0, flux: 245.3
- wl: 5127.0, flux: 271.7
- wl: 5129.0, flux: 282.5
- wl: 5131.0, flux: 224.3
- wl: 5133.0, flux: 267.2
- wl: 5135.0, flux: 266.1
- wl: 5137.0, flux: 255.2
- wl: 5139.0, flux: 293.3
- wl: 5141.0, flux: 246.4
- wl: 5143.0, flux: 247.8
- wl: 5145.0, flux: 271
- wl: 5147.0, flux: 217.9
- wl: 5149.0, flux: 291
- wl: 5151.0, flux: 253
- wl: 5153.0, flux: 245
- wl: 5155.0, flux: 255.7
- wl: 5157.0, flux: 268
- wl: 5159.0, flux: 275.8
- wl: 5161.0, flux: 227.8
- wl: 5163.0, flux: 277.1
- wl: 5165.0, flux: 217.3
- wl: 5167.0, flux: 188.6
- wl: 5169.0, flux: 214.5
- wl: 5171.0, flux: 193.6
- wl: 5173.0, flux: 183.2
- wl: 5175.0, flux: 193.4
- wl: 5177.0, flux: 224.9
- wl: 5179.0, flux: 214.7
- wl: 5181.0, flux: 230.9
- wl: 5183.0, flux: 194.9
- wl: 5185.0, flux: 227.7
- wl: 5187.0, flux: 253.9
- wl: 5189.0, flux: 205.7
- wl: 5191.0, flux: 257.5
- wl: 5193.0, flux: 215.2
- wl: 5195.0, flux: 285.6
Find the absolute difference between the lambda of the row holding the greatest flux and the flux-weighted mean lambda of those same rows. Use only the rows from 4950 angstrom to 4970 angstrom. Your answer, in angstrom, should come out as 8.9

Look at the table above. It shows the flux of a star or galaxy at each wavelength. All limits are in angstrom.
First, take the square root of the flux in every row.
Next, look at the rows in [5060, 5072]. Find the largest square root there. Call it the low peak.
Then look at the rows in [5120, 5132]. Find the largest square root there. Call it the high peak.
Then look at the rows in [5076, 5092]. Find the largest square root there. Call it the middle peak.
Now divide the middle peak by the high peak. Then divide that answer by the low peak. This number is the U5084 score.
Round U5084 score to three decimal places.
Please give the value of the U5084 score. 0.057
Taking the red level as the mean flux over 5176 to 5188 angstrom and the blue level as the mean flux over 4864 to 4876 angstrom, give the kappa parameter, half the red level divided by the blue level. 0.464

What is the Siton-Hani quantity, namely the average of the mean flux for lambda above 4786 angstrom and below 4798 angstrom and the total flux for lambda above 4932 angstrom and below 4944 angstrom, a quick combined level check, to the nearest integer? 986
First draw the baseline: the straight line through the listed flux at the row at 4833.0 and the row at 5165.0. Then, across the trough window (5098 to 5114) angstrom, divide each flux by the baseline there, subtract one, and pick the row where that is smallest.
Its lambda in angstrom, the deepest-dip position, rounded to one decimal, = 5101.0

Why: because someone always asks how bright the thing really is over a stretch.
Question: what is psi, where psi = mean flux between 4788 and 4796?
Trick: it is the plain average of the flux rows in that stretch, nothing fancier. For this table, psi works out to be 278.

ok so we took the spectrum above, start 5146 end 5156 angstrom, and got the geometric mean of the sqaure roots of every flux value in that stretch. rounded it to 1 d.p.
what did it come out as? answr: 15.9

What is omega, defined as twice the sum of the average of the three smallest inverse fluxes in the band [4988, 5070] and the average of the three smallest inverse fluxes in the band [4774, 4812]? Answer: 0.0127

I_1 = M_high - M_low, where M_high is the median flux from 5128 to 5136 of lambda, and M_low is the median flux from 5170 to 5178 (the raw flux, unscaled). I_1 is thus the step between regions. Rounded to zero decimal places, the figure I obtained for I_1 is 73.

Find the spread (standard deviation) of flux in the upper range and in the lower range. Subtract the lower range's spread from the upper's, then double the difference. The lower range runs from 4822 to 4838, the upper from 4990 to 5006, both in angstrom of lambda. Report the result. -4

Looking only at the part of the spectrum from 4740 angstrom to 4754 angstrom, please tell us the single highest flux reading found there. 292.7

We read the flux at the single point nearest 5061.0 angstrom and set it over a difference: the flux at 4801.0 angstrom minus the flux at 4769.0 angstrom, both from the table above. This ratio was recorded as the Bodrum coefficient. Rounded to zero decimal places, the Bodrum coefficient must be 4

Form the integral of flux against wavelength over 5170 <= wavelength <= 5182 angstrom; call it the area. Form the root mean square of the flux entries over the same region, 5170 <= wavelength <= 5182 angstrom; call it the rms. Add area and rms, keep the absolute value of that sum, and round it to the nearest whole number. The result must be 2689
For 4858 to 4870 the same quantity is 3115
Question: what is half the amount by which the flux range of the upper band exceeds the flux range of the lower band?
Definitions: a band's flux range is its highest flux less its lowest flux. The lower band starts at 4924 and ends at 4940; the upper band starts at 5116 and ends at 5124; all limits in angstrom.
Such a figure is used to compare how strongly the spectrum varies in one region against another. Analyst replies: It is -26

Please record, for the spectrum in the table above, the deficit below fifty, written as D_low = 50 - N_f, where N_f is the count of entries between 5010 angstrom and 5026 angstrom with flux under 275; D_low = 43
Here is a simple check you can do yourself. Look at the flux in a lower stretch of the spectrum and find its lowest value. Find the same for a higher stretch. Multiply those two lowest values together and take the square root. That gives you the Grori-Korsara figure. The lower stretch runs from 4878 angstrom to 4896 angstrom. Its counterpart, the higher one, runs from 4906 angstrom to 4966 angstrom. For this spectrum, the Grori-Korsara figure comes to 192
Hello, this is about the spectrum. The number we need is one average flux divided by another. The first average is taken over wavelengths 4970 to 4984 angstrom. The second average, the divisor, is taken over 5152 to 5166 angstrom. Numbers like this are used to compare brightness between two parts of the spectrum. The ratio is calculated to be 1.06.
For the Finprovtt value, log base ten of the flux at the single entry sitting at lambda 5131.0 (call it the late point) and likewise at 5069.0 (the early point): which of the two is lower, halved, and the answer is 1.18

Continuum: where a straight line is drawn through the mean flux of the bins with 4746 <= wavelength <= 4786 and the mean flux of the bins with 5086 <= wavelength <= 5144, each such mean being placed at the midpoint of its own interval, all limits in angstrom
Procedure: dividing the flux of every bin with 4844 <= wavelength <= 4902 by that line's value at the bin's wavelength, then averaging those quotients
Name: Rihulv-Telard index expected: 0.97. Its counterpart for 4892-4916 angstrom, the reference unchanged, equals 1.03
